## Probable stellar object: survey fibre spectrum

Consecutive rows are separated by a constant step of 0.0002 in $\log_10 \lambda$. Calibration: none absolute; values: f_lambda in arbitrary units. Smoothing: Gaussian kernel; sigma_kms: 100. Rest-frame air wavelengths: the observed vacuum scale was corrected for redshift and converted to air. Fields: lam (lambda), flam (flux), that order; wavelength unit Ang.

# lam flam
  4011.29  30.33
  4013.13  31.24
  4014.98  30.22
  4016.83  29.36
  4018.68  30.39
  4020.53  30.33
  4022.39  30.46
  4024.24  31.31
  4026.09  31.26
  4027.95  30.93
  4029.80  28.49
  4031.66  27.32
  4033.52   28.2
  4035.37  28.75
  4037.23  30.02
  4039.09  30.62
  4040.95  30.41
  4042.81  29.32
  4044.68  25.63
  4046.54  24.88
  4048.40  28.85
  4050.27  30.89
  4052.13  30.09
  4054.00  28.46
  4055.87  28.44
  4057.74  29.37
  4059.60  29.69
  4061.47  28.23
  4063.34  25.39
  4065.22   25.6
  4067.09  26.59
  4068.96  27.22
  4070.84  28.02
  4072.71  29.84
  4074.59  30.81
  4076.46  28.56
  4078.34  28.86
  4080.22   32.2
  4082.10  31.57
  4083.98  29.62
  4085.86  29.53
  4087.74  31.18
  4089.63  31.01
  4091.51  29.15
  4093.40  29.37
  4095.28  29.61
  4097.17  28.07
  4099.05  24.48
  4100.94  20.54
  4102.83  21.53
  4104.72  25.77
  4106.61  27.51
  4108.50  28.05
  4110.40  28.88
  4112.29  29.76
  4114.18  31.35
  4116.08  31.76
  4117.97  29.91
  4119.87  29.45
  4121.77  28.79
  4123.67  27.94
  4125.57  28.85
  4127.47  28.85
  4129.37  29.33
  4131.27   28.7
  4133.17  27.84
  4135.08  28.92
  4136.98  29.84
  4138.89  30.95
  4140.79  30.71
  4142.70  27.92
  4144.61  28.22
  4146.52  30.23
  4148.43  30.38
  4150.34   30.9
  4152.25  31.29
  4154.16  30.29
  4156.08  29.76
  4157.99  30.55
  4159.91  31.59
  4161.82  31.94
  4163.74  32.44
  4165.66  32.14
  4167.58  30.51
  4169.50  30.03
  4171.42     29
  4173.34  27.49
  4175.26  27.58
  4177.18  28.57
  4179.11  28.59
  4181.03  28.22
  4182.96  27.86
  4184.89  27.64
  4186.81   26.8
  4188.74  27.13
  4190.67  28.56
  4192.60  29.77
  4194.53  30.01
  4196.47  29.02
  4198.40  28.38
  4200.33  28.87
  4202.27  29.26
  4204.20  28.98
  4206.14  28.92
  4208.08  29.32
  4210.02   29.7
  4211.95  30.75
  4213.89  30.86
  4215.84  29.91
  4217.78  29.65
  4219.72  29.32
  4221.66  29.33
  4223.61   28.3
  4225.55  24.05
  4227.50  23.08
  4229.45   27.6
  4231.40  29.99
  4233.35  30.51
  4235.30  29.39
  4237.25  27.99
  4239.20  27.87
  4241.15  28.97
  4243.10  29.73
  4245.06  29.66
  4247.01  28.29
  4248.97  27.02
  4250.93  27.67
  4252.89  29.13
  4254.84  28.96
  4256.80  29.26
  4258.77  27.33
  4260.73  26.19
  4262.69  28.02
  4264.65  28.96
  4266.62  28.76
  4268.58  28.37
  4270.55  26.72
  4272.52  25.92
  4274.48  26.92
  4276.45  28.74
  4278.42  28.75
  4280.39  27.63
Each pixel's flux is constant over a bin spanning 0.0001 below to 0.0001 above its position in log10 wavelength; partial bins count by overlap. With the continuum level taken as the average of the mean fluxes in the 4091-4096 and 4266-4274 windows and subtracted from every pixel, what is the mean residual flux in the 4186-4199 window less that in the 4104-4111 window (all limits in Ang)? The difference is 1.0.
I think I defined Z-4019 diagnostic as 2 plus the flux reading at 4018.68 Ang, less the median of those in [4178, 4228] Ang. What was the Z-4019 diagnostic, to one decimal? 3.4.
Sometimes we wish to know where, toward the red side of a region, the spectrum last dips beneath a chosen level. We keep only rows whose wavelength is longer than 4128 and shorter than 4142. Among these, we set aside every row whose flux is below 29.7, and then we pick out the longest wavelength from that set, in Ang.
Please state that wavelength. 4135.08 Ang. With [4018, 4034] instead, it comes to 4033.52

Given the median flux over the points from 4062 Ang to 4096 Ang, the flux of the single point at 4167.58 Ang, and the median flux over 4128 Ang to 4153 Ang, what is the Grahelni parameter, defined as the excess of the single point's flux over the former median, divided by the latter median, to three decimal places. 0.036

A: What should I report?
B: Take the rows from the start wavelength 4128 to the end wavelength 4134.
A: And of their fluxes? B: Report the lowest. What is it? 27.84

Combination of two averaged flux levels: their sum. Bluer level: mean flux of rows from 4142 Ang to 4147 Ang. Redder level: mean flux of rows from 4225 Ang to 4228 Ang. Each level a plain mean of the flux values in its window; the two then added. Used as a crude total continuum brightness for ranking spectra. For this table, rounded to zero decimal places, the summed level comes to 52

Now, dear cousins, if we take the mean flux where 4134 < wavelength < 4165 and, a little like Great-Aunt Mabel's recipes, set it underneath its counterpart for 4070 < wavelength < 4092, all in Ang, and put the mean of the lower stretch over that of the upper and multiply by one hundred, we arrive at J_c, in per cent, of 99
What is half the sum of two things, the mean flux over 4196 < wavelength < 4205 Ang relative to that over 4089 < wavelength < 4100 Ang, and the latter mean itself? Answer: 14.8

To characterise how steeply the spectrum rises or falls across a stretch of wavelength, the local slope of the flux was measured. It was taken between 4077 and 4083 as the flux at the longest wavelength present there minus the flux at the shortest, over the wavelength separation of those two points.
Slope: 0.72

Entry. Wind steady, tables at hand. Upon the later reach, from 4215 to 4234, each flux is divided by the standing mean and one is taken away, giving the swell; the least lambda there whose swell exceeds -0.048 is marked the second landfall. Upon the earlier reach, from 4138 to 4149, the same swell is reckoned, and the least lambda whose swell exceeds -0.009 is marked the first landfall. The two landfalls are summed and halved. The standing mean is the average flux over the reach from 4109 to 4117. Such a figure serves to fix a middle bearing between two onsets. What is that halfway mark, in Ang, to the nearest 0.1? 4177.4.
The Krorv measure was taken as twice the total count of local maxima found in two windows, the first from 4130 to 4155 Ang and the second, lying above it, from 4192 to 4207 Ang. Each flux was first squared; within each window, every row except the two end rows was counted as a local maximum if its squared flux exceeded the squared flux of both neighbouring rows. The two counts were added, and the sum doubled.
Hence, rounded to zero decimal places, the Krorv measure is 8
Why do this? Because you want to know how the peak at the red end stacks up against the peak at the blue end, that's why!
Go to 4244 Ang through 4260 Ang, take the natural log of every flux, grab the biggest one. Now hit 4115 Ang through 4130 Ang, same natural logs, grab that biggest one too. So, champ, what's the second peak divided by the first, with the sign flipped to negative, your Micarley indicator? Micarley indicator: -1.02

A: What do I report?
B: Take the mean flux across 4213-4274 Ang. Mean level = 28.3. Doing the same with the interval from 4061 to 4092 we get 29.0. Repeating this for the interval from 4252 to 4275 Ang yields 27.9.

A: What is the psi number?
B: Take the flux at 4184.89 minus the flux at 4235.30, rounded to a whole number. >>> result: -2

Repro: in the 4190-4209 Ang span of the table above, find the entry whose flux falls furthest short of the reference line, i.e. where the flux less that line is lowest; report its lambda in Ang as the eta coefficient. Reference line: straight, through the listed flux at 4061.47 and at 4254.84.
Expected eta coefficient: 4198.40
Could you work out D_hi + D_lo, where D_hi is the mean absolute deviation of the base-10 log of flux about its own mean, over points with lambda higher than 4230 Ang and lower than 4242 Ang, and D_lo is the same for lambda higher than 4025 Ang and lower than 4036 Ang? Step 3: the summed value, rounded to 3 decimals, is 0.032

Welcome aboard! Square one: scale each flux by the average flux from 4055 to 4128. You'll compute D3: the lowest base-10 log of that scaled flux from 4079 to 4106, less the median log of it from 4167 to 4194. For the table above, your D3 -0.141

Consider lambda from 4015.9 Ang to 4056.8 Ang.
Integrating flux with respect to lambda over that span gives 1198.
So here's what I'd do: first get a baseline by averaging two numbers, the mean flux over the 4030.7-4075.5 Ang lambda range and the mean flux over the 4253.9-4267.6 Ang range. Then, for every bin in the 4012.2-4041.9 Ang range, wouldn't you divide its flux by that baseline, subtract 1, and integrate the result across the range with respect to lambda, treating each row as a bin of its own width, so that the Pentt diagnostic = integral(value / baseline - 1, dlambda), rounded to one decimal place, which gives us 1.7 Ang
